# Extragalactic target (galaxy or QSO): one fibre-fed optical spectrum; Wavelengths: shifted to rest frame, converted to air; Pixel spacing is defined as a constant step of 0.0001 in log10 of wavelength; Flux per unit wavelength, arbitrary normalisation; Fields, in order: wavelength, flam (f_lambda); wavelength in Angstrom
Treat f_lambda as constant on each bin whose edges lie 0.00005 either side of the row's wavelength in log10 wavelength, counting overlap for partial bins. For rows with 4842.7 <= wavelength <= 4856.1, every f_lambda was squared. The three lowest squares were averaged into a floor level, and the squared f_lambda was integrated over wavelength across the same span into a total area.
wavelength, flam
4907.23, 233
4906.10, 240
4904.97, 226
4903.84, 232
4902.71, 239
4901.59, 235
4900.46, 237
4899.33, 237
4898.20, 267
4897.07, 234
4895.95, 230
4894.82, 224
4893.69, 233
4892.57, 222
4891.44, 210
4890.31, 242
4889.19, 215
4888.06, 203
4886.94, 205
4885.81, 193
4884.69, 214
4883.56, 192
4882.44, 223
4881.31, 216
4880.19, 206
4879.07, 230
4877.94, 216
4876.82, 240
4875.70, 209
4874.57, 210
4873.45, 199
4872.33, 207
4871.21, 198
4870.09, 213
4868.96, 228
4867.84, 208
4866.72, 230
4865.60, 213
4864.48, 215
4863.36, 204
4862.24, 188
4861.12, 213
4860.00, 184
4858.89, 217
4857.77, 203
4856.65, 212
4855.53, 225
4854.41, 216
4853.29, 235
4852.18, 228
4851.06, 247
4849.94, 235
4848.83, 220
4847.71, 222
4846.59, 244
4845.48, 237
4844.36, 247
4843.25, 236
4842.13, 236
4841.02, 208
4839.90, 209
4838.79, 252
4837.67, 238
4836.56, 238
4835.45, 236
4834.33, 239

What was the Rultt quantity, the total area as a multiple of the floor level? 15.1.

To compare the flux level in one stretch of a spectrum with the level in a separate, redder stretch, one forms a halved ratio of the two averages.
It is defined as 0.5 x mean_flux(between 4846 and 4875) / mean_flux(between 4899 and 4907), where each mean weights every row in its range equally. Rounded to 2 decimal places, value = 0.46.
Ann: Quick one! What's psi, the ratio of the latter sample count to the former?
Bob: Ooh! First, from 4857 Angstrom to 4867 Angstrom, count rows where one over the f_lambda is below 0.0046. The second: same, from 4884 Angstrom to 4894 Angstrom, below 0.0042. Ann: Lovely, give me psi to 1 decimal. 1.0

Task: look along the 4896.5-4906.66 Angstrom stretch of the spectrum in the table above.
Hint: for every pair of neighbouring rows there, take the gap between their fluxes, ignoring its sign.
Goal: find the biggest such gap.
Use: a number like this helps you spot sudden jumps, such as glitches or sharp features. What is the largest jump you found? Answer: 33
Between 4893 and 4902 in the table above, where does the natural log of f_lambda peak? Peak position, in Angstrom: 4898.20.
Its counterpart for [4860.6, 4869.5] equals 4866.72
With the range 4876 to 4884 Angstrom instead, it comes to 4876.82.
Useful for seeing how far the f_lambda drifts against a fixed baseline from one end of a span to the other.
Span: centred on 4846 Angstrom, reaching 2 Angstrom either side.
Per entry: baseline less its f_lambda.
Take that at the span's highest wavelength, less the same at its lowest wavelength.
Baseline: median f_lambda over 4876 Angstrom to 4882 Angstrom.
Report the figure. 25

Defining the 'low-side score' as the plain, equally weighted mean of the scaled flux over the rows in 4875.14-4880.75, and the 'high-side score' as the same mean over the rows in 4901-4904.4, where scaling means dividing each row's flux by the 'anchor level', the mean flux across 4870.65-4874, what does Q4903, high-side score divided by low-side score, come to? 1.07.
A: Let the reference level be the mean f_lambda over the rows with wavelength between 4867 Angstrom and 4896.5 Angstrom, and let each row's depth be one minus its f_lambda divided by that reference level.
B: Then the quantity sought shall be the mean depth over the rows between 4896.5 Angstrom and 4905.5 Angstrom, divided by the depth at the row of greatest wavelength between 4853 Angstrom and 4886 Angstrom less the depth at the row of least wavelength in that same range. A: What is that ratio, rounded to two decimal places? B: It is -0.56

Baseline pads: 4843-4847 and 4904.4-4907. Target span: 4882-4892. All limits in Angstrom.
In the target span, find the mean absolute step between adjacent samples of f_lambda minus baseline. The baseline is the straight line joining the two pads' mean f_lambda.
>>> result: 19.9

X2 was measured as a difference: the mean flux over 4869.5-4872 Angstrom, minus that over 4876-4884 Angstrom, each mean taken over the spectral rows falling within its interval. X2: -12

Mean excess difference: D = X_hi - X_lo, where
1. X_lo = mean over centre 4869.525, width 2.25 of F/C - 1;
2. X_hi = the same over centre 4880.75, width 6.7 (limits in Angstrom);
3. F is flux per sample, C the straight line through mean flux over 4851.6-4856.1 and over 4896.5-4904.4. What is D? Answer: -0.042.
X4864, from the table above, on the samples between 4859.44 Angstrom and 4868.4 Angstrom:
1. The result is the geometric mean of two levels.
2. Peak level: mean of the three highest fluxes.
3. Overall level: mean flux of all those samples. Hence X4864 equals 213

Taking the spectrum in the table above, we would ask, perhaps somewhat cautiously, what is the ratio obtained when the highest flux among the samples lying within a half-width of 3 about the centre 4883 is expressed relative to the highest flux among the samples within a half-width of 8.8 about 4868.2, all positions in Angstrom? 0.93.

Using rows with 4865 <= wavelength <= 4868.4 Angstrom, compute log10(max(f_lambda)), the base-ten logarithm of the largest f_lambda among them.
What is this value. 2.36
